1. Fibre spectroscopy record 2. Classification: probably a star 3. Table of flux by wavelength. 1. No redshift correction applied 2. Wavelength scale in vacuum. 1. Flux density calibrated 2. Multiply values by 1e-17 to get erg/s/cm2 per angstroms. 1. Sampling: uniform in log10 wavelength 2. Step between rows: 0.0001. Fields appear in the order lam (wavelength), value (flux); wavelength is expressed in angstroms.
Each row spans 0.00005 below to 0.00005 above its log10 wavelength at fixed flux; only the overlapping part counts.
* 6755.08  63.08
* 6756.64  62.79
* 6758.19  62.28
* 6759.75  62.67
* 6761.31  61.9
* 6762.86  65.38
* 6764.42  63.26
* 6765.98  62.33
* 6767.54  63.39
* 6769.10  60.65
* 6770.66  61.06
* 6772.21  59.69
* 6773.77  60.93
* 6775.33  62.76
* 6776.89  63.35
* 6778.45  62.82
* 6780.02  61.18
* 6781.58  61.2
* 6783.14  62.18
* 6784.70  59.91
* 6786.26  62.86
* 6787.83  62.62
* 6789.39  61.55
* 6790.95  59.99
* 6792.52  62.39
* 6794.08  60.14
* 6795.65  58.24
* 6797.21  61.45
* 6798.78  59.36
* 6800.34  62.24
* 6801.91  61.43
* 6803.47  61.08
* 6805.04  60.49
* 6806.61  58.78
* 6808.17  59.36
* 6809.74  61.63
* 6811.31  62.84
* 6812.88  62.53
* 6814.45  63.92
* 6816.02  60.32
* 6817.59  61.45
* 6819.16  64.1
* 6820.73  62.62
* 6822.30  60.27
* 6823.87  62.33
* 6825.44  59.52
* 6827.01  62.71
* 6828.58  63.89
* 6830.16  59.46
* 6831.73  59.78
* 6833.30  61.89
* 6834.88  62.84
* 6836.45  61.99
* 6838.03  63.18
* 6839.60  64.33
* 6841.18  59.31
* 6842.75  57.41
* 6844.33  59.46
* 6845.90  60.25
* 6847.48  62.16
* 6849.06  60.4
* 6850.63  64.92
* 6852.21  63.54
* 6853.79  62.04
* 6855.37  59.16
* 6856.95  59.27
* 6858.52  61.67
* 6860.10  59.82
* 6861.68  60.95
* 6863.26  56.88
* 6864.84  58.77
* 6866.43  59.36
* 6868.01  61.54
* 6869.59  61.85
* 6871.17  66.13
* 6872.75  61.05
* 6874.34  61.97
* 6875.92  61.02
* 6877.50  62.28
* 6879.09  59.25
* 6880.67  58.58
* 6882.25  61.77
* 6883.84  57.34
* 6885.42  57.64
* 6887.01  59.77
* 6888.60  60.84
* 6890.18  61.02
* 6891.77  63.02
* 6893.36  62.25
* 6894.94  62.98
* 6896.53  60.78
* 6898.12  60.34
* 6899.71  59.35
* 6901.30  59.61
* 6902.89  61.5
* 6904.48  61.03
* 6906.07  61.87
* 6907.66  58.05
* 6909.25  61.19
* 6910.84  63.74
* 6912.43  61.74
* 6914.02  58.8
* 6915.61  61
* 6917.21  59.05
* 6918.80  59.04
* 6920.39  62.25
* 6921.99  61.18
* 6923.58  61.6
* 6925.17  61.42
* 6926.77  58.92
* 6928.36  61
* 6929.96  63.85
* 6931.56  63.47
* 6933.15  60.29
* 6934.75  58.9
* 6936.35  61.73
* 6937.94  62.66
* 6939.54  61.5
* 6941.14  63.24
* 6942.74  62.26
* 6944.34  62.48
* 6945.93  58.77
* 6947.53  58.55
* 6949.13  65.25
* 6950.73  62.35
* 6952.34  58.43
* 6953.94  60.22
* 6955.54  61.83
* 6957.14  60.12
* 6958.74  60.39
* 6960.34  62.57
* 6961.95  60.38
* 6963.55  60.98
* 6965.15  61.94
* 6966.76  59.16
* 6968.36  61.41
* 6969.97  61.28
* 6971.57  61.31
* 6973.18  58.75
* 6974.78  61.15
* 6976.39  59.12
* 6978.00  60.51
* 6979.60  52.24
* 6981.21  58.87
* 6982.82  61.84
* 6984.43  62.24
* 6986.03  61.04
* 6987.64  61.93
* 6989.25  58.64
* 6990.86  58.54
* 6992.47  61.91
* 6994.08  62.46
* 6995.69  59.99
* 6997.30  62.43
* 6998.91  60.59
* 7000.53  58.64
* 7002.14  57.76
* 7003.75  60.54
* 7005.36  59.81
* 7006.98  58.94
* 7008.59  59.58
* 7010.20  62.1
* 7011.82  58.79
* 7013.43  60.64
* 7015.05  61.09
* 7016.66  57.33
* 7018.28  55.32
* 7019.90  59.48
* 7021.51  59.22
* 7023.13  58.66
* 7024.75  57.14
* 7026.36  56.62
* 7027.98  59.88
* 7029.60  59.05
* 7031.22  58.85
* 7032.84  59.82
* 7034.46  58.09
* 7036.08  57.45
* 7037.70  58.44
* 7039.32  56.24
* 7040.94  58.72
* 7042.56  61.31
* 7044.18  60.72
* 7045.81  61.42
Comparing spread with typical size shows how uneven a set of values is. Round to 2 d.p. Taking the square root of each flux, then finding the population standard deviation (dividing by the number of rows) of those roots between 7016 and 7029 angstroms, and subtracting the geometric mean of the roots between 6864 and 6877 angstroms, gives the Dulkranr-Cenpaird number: -7.74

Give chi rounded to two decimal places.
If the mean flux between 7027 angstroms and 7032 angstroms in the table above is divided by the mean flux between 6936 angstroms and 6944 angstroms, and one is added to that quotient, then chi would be 1.95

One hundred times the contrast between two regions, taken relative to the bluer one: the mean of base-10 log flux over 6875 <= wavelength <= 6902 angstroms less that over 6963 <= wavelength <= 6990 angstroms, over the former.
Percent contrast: 0.14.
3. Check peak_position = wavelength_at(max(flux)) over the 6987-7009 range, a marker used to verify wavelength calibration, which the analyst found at 6994.08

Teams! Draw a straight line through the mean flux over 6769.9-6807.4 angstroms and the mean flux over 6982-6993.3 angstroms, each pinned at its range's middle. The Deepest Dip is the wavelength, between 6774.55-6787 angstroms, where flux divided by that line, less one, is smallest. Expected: 6784.70 angstroms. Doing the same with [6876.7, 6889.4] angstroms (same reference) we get 6883.84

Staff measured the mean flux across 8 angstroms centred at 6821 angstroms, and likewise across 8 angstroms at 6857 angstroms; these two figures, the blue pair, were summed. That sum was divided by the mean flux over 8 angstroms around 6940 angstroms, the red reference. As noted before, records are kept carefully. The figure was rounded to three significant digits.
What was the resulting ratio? 1.97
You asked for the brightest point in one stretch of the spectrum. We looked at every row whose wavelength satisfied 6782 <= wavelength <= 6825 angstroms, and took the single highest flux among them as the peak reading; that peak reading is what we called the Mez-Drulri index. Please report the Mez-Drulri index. 64.1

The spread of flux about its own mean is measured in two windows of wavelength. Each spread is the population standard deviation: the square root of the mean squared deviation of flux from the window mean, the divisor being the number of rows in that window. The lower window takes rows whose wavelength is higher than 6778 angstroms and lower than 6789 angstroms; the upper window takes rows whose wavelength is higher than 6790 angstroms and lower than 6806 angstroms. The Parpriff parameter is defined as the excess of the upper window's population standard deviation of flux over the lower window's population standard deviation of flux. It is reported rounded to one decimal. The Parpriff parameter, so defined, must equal 0.2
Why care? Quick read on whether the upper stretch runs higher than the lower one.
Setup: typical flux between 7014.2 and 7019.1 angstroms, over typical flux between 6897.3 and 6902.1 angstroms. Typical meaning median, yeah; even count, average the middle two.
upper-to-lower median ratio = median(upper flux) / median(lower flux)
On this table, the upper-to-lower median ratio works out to 0.96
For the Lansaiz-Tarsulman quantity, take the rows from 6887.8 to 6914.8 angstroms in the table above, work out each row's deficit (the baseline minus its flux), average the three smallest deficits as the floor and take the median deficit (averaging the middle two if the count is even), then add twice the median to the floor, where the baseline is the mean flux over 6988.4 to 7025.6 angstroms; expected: -6.7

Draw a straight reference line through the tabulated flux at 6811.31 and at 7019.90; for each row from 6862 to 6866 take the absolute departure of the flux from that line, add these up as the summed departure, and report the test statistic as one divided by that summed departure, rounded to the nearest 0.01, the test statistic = 0.12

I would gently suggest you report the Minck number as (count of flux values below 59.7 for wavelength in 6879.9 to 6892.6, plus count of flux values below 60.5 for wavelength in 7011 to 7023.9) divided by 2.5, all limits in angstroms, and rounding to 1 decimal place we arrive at 3.6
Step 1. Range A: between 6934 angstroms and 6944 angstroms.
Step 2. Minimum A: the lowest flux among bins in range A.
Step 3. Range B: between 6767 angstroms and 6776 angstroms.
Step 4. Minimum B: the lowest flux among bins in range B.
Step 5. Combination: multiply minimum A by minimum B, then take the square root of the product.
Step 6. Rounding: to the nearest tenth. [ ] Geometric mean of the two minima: 59.3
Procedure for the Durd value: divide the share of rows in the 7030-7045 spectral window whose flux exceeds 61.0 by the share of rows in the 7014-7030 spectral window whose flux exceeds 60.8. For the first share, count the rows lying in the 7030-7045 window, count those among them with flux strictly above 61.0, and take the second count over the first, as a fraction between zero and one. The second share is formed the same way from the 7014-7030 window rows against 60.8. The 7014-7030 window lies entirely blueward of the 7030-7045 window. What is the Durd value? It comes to 1.1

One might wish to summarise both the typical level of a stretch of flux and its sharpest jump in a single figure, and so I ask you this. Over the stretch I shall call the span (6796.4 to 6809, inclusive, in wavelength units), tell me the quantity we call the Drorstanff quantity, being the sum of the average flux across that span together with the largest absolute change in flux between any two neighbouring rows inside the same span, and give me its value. 63.4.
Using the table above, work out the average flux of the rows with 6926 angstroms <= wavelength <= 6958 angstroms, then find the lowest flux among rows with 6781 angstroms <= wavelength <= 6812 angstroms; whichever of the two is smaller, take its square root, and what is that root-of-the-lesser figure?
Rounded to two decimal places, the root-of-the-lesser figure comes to 7.63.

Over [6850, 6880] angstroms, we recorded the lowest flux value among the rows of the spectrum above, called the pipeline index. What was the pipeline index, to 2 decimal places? 56.88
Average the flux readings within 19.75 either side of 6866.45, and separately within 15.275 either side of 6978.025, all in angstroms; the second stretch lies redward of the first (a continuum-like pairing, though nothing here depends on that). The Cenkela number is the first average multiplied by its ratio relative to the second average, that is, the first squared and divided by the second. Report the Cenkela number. 61.4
